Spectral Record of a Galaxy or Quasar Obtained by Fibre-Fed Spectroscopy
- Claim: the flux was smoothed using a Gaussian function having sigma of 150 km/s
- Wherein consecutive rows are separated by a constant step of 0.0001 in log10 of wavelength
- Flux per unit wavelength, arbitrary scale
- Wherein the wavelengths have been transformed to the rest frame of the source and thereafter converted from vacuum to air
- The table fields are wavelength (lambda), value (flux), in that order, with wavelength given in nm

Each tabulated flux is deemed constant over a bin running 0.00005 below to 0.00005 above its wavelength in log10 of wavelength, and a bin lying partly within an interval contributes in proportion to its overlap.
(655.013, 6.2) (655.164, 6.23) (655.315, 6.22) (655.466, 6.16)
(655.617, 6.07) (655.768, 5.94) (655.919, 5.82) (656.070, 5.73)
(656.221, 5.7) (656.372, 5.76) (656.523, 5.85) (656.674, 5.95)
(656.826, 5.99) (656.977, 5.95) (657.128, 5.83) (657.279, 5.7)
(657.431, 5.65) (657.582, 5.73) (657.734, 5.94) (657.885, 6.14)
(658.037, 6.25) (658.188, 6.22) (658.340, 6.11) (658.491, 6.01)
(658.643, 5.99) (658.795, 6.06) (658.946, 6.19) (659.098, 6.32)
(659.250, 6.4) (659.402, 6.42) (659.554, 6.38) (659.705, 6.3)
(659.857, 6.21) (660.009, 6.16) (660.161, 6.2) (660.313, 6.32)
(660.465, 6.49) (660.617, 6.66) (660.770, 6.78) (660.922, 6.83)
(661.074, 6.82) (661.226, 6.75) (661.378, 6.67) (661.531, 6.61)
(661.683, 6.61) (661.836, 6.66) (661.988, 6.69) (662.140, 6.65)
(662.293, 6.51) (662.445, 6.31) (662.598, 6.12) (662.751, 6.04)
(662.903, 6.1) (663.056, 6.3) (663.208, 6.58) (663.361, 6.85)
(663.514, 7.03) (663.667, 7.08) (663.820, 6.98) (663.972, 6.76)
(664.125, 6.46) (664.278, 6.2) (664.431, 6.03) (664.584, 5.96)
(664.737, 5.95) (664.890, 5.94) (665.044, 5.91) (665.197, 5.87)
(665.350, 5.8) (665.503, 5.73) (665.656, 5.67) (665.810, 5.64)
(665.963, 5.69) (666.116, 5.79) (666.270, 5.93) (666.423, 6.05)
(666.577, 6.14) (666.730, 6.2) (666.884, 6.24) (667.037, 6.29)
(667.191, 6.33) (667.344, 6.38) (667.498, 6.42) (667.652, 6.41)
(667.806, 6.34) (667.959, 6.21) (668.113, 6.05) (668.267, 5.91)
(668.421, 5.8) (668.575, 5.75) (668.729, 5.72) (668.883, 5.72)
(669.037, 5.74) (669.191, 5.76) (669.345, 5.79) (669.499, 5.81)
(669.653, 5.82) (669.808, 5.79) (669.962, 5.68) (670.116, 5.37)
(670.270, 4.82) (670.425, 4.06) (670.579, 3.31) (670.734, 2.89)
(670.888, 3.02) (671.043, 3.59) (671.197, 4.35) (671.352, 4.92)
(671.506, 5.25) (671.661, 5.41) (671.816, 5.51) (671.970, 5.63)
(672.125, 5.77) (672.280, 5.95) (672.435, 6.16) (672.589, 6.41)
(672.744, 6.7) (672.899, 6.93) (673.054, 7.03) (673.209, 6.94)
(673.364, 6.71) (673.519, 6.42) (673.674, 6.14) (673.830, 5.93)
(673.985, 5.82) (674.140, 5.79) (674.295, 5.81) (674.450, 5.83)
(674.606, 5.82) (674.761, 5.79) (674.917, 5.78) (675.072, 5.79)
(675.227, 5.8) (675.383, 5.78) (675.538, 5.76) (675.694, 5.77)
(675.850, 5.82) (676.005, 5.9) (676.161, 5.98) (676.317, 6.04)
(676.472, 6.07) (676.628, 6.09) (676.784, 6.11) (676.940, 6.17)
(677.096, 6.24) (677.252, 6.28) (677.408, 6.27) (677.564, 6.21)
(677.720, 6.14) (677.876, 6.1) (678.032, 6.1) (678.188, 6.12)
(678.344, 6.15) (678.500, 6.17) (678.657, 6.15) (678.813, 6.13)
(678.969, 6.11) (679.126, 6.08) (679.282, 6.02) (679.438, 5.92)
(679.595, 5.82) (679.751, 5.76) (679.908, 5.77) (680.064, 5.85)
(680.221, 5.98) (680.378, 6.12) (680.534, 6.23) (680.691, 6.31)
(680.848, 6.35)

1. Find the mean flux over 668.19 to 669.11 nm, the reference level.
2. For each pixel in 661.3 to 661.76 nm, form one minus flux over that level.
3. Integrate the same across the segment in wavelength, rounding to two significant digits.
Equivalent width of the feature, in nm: -0.068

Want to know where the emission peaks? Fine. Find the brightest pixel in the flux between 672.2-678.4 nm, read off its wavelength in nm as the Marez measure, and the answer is 673.054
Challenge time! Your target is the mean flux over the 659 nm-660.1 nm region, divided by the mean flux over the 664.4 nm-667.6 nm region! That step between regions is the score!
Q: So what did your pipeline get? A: 1.05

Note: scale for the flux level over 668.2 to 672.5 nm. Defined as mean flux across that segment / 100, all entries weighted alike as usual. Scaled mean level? 0.052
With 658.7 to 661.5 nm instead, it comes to 0.064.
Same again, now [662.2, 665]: 0.064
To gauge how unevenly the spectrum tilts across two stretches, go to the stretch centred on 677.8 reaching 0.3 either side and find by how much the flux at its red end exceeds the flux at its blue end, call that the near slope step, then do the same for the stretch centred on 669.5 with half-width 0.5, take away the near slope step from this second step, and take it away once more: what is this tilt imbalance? 0.2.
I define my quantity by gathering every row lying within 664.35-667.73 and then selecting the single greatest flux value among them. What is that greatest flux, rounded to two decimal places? 6.42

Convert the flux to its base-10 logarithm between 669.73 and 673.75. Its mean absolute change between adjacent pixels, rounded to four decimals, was 0.0299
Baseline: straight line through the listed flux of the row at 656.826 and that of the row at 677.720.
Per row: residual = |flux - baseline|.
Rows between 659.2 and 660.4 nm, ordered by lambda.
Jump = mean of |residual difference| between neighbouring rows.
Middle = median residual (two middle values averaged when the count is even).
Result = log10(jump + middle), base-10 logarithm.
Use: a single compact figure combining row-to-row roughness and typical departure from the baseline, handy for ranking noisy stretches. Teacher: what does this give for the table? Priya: -0.444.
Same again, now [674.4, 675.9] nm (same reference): -0.457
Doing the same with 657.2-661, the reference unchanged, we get -0.452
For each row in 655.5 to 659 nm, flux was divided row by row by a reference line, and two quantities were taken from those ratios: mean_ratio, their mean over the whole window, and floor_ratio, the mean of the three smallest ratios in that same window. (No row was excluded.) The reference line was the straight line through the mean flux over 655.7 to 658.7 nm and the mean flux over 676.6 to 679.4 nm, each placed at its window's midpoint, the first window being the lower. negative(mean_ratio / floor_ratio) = -1.04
